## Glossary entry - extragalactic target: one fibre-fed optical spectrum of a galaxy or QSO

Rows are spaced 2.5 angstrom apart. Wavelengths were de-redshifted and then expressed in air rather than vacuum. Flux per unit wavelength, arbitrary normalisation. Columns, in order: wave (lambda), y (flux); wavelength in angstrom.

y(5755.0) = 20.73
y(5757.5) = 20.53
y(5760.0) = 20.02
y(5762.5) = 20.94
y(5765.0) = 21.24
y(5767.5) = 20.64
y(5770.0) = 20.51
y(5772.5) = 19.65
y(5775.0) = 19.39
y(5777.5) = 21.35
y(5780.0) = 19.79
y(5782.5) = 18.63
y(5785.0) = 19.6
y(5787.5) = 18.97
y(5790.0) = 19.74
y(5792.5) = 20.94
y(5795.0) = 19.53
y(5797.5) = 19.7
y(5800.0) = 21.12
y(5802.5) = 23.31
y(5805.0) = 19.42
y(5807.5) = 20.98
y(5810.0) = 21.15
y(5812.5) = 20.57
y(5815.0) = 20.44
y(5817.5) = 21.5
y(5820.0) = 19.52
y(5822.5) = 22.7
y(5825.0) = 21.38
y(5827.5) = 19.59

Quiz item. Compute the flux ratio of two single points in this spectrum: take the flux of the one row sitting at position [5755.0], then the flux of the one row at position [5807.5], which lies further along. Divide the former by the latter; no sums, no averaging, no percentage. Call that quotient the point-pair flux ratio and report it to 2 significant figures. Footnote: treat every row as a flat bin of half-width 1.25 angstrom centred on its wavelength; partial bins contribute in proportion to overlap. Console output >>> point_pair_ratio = 0.99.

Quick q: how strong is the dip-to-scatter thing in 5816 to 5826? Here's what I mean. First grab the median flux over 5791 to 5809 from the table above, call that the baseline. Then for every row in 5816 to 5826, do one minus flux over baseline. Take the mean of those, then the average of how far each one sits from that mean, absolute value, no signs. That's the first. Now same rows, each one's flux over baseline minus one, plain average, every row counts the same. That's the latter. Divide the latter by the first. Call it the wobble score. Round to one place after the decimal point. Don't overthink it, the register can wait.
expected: 0.4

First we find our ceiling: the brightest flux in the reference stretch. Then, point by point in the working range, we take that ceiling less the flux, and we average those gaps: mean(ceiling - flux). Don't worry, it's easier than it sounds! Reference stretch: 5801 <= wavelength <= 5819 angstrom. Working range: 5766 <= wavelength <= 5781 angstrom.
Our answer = 3.1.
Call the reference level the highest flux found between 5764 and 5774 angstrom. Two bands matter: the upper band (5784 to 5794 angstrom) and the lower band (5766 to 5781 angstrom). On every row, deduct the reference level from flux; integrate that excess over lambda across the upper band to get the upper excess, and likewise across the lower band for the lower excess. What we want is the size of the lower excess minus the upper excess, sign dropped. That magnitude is 1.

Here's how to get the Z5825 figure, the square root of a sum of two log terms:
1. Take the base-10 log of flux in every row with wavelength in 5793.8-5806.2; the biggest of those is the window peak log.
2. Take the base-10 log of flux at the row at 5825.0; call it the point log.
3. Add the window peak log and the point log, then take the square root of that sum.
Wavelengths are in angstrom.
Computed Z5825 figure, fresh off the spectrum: 1.64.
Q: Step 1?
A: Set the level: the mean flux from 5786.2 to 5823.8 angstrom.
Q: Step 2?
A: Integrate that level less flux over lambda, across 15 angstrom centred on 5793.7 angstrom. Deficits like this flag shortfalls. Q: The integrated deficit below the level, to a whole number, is 10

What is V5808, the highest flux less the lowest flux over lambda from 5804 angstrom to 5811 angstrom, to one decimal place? 1.7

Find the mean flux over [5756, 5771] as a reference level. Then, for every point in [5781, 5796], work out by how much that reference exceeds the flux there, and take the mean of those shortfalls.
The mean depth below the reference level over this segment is 1.1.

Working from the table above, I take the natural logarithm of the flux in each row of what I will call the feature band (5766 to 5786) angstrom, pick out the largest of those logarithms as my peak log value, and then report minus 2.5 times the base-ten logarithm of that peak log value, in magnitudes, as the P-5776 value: -1.215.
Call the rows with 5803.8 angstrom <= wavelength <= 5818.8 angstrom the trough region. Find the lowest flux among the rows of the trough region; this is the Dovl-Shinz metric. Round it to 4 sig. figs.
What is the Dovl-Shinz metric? 19.42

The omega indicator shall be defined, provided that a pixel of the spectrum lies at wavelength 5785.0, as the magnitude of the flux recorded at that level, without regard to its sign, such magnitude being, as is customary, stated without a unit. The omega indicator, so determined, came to 19.6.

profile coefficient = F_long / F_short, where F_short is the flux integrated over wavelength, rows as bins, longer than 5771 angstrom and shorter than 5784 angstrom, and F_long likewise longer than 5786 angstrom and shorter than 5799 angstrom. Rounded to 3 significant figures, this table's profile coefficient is 1.00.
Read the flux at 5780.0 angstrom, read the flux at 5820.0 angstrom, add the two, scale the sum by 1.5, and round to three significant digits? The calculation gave 59.0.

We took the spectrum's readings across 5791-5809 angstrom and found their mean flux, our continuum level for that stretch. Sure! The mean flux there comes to 20.71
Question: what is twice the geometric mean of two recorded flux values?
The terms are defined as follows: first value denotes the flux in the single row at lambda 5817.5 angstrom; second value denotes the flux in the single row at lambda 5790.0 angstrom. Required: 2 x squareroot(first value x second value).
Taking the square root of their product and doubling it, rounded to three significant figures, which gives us 41.2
